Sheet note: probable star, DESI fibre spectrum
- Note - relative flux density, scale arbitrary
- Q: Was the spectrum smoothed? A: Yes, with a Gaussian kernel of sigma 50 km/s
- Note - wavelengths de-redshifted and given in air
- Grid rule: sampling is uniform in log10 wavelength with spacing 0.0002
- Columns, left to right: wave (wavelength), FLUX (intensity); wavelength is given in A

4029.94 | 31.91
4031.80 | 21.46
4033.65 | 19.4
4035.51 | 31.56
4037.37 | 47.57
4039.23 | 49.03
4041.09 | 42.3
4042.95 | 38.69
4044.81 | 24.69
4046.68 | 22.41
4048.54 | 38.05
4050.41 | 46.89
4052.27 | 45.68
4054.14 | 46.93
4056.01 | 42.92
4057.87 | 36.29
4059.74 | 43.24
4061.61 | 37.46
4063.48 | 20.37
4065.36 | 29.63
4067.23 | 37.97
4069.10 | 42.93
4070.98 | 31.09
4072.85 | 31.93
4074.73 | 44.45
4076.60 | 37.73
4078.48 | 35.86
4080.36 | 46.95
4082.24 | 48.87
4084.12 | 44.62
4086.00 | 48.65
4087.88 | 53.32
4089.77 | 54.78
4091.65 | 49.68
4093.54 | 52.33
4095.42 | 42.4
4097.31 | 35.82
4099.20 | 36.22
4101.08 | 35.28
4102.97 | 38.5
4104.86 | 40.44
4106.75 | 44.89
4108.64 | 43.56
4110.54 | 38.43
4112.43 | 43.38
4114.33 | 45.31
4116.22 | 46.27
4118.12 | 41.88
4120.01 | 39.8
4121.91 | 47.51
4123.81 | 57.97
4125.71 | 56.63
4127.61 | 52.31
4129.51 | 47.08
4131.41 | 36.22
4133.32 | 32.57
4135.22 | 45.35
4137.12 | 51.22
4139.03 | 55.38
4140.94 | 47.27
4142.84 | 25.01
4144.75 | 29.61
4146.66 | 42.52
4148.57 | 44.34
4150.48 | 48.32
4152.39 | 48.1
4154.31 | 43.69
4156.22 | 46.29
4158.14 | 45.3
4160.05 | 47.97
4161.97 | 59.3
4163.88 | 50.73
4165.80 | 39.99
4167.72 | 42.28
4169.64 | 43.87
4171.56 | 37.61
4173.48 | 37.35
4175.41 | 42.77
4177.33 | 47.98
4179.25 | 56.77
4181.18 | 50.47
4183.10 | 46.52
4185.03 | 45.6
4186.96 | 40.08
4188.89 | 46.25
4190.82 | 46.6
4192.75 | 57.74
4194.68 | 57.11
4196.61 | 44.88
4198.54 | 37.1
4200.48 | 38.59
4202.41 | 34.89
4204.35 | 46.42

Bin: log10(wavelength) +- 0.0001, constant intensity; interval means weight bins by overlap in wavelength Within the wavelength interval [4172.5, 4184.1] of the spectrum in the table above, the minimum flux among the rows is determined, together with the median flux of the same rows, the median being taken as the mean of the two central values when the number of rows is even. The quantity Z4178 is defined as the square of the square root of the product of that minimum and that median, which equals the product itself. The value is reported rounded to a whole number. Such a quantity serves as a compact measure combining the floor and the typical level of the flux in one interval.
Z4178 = 1765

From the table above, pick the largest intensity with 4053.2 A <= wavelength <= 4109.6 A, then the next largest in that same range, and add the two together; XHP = 108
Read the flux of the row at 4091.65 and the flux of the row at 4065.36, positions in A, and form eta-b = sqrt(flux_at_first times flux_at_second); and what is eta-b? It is 38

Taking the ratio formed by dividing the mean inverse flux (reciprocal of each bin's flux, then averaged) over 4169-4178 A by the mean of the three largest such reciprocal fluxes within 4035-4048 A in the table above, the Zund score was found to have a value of 0.62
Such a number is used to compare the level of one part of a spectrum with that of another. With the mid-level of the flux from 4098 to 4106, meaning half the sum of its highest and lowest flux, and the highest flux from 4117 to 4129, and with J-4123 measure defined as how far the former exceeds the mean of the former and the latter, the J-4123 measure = -10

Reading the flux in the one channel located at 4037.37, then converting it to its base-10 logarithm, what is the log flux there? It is 1.68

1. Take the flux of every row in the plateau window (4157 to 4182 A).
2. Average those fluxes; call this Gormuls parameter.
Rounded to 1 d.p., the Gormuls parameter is 46.3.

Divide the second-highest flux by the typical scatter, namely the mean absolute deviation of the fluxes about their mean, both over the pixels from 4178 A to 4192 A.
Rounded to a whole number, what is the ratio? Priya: 14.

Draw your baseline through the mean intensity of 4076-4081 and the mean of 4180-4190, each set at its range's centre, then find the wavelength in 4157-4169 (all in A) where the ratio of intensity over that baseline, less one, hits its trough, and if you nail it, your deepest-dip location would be 4165.80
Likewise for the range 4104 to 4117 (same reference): 4110.54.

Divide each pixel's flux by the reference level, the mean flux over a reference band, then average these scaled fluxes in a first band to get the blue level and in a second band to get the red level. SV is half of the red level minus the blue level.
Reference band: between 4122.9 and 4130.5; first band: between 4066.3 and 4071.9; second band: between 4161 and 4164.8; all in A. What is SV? 0.17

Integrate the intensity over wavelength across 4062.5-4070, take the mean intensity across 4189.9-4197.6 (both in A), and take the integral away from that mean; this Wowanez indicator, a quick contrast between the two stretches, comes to -194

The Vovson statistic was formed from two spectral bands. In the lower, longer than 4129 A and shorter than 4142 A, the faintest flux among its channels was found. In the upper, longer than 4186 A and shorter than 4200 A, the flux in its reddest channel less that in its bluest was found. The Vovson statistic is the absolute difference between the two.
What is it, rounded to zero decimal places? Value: 36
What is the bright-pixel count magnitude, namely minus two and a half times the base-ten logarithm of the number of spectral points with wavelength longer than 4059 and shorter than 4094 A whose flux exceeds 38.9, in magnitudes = -2.6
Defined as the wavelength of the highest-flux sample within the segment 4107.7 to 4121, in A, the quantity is 4116.22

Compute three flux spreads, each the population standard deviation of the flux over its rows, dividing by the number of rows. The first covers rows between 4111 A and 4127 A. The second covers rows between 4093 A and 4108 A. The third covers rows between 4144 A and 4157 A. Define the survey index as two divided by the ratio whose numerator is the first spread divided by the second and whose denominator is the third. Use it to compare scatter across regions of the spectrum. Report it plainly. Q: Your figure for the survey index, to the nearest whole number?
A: 10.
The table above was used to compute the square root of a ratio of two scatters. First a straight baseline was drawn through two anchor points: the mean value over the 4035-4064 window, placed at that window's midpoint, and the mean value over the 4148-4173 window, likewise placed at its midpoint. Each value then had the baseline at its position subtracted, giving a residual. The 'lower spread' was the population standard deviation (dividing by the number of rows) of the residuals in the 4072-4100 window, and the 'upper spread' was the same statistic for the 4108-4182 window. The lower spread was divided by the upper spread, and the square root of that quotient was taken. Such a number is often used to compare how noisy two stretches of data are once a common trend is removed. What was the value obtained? 0.97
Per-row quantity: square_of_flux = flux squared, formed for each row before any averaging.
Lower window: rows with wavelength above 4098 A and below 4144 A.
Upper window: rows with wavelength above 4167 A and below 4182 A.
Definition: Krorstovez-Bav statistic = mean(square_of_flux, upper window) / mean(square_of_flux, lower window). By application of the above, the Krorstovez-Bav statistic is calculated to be 1.0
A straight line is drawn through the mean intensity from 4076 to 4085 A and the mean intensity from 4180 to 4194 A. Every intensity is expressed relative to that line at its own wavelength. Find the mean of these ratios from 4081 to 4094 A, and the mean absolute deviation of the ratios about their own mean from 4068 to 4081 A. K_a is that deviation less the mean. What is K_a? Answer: -1.04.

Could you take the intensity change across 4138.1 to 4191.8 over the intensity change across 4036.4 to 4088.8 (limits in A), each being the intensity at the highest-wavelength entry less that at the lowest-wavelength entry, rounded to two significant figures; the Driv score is -1.5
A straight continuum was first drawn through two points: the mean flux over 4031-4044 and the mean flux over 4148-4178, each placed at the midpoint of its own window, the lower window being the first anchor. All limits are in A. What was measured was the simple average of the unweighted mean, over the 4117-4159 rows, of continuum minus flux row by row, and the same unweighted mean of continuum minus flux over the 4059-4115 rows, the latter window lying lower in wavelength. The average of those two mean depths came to -1.5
